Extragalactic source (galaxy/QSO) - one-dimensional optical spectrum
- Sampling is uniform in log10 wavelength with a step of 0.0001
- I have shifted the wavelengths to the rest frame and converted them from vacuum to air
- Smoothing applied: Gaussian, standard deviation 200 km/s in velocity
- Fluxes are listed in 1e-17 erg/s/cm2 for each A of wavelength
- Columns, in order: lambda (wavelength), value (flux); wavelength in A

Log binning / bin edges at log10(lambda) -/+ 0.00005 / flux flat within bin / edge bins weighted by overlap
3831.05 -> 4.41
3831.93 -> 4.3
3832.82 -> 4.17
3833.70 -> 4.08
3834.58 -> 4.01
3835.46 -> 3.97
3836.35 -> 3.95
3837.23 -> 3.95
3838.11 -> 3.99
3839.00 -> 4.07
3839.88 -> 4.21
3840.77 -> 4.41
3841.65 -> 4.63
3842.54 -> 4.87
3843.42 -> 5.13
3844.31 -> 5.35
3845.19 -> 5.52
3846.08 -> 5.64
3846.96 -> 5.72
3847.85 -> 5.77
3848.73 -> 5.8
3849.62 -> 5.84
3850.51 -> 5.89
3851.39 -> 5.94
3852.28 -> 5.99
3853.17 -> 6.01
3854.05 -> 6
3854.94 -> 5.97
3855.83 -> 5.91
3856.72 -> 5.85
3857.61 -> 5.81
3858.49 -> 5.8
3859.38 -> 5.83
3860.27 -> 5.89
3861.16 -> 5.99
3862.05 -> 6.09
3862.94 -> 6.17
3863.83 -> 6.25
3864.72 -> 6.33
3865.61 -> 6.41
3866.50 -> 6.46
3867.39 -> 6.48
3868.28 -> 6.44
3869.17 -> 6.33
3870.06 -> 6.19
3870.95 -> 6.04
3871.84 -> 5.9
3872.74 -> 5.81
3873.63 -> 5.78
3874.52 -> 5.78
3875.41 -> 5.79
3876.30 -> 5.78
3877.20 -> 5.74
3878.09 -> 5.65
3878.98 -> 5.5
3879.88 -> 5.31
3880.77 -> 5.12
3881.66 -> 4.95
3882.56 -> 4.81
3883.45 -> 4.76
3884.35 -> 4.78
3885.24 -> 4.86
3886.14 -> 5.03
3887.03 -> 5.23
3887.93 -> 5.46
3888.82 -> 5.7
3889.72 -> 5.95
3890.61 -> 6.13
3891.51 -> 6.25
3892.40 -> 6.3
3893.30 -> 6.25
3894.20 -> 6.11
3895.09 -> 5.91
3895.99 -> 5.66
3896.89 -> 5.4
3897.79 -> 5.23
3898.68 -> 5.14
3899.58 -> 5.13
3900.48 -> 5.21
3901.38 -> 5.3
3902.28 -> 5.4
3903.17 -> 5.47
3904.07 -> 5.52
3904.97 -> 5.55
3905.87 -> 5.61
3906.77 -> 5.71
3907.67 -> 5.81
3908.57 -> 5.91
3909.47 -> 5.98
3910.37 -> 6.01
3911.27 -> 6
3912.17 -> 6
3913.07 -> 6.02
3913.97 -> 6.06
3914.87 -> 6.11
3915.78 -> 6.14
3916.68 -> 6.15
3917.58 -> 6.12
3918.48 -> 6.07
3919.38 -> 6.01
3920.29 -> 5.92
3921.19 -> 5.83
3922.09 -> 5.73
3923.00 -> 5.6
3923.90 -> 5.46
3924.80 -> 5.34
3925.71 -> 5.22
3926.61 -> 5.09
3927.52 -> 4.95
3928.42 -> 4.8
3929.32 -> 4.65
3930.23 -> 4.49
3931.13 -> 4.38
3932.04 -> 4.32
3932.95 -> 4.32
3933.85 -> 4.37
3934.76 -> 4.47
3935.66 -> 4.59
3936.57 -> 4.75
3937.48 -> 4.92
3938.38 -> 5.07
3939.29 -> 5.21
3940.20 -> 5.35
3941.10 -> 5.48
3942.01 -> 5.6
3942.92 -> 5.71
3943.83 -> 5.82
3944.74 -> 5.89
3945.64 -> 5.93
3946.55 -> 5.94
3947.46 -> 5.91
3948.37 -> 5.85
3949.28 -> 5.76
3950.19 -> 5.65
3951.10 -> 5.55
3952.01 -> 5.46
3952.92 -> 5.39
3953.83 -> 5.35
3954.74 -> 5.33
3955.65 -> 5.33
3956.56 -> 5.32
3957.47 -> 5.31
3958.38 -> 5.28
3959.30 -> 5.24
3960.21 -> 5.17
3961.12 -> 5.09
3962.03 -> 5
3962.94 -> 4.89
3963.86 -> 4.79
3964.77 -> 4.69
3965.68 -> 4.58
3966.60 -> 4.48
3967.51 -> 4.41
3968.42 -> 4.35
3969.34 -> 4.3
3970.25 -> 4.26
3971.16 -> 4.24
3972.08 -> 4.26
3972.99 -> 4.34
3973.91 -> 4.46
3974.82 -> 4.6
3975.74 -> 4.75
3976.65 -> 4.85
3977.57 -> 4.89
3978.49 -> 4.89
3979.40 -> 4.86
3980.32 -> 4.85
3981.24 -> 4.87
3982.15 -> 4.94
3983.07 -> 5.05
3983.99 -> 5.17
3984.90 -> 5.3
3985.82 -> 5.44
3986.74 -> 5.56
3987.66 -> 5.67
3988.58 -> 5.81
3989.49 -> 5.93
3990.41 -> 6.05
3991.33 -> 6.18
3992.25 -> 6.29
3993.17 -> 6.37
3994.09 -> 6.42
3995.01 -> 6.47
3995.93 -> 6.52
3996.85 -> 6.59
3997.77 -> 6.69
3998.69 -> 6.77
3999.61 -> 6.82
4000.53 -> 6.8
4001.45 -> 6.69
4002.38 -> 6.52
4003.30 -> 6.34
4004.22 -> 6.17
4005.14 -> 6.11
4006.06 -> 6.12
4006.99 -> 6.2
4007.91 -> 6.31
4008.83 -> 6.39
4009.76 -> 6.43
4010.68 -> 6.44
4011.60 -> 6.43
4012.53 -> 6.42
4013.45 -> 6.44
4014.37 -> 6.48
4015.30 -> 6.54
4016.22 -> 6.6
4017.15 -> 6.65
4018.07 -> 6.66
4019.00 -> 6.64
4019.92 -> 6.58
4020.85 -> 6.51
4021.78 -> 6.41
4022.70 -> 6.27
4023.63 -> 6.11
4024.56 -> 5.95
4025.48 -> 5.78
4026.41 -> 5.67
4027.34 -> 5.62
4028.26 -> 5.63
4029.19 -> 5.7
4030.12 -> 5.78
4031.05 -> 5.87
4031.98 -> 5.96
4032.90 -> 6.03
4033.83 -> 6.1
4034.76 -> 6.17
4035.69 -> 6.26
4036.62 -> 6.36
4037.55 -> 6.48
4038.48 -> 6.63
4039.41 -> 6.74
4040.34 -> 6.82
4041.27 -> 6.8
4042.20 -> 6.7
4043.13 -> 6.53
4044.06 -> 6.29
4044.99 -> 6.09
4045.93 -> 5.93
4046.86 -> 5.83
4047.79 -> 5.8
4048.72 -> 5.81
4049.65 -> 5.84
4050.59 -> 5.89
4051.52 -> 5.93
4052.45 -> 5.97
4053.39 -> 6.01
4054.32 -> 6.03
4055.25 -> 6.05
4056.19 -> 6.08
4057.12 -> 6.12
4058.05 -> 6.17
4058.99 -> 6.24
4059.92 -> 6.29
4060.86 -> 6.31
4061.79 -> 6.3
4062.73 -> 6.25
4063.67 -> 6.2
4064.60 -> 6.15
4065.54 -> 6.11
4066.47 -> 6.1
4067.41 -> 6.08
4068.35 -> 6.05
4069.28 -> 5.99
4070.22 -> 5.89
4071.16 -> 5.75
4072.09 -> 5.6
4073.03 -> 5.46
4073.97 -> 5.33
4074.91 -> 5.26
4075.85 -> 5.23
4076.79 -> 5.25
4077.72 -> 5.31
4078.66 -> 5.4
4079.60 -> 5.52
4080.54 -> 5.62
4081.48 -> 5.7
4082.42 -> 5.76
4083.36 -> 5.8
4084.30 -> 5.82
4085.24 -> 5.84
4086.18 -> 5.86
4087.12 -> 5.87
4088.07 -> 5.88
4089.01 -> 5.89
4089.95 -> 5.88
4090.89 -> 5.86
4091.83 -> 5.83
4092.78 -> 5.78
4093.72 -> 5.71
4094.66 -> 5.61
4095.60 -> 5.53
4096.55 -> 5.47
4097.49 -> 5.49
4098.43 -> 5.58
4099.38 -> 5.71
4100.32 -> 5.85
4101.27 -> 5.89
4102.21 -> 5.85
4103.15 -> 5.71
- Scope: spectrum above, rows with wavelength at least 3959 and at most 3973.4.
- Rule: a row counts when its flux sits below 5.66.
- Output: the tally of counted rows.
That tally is 16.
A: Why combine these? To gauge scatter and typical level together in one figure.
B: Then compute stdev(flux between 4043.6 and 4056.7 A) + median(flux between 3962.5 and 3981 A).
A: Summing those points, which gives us 4.7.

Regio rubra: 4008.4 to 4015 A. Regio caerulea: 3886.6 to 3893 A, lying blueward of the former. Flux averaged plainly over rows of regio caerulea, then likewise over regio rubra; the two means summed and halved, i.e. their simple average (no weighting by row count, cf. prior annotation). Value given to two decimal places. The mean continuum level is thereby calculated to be 6.15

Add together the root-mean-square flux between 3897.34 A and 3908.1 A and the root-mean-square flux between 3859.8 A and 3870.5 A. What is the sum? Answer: 11.7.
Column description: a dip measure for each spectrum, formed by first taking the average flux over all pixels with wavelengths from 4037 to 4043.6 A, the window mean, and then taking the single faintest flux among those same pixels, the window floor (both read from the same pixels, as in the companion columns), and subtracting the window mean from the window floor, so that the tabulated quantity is -0.19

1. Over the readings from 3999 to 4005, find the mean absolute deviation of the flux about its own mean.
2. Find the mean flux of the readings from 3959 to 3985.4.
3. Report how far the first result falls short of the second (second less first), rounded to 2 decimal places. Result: 4.53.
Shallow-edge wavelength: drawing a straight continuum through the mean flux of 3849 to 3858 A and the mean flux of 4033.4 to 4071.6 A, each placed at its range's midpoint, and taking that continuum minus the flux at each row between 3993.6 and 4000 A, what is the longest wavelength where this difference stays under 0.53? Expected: 3999.61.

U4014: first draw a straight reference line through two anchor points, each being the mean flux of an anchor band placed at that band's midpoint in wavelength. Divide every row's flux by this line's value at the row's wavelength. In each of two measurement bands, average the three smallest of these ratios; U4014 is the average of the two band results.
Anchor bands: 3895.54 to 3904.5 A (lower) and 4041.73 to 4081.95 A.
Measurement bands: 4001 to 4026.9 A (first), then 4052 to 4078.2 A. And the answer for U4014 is 0.94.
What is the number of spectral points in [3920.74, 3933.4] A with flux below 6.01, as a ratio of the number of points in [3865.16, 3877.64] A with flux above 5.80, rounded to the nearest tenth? 1.6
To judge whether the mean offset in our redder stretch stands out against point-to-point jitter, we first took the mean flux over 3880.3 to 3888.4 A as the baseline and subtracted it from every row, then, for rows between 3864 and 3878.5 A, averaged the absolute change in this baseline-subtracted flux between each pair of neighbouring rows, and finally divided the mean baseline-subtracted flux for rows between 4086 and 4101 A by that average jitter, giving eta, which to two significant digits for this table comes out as 11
